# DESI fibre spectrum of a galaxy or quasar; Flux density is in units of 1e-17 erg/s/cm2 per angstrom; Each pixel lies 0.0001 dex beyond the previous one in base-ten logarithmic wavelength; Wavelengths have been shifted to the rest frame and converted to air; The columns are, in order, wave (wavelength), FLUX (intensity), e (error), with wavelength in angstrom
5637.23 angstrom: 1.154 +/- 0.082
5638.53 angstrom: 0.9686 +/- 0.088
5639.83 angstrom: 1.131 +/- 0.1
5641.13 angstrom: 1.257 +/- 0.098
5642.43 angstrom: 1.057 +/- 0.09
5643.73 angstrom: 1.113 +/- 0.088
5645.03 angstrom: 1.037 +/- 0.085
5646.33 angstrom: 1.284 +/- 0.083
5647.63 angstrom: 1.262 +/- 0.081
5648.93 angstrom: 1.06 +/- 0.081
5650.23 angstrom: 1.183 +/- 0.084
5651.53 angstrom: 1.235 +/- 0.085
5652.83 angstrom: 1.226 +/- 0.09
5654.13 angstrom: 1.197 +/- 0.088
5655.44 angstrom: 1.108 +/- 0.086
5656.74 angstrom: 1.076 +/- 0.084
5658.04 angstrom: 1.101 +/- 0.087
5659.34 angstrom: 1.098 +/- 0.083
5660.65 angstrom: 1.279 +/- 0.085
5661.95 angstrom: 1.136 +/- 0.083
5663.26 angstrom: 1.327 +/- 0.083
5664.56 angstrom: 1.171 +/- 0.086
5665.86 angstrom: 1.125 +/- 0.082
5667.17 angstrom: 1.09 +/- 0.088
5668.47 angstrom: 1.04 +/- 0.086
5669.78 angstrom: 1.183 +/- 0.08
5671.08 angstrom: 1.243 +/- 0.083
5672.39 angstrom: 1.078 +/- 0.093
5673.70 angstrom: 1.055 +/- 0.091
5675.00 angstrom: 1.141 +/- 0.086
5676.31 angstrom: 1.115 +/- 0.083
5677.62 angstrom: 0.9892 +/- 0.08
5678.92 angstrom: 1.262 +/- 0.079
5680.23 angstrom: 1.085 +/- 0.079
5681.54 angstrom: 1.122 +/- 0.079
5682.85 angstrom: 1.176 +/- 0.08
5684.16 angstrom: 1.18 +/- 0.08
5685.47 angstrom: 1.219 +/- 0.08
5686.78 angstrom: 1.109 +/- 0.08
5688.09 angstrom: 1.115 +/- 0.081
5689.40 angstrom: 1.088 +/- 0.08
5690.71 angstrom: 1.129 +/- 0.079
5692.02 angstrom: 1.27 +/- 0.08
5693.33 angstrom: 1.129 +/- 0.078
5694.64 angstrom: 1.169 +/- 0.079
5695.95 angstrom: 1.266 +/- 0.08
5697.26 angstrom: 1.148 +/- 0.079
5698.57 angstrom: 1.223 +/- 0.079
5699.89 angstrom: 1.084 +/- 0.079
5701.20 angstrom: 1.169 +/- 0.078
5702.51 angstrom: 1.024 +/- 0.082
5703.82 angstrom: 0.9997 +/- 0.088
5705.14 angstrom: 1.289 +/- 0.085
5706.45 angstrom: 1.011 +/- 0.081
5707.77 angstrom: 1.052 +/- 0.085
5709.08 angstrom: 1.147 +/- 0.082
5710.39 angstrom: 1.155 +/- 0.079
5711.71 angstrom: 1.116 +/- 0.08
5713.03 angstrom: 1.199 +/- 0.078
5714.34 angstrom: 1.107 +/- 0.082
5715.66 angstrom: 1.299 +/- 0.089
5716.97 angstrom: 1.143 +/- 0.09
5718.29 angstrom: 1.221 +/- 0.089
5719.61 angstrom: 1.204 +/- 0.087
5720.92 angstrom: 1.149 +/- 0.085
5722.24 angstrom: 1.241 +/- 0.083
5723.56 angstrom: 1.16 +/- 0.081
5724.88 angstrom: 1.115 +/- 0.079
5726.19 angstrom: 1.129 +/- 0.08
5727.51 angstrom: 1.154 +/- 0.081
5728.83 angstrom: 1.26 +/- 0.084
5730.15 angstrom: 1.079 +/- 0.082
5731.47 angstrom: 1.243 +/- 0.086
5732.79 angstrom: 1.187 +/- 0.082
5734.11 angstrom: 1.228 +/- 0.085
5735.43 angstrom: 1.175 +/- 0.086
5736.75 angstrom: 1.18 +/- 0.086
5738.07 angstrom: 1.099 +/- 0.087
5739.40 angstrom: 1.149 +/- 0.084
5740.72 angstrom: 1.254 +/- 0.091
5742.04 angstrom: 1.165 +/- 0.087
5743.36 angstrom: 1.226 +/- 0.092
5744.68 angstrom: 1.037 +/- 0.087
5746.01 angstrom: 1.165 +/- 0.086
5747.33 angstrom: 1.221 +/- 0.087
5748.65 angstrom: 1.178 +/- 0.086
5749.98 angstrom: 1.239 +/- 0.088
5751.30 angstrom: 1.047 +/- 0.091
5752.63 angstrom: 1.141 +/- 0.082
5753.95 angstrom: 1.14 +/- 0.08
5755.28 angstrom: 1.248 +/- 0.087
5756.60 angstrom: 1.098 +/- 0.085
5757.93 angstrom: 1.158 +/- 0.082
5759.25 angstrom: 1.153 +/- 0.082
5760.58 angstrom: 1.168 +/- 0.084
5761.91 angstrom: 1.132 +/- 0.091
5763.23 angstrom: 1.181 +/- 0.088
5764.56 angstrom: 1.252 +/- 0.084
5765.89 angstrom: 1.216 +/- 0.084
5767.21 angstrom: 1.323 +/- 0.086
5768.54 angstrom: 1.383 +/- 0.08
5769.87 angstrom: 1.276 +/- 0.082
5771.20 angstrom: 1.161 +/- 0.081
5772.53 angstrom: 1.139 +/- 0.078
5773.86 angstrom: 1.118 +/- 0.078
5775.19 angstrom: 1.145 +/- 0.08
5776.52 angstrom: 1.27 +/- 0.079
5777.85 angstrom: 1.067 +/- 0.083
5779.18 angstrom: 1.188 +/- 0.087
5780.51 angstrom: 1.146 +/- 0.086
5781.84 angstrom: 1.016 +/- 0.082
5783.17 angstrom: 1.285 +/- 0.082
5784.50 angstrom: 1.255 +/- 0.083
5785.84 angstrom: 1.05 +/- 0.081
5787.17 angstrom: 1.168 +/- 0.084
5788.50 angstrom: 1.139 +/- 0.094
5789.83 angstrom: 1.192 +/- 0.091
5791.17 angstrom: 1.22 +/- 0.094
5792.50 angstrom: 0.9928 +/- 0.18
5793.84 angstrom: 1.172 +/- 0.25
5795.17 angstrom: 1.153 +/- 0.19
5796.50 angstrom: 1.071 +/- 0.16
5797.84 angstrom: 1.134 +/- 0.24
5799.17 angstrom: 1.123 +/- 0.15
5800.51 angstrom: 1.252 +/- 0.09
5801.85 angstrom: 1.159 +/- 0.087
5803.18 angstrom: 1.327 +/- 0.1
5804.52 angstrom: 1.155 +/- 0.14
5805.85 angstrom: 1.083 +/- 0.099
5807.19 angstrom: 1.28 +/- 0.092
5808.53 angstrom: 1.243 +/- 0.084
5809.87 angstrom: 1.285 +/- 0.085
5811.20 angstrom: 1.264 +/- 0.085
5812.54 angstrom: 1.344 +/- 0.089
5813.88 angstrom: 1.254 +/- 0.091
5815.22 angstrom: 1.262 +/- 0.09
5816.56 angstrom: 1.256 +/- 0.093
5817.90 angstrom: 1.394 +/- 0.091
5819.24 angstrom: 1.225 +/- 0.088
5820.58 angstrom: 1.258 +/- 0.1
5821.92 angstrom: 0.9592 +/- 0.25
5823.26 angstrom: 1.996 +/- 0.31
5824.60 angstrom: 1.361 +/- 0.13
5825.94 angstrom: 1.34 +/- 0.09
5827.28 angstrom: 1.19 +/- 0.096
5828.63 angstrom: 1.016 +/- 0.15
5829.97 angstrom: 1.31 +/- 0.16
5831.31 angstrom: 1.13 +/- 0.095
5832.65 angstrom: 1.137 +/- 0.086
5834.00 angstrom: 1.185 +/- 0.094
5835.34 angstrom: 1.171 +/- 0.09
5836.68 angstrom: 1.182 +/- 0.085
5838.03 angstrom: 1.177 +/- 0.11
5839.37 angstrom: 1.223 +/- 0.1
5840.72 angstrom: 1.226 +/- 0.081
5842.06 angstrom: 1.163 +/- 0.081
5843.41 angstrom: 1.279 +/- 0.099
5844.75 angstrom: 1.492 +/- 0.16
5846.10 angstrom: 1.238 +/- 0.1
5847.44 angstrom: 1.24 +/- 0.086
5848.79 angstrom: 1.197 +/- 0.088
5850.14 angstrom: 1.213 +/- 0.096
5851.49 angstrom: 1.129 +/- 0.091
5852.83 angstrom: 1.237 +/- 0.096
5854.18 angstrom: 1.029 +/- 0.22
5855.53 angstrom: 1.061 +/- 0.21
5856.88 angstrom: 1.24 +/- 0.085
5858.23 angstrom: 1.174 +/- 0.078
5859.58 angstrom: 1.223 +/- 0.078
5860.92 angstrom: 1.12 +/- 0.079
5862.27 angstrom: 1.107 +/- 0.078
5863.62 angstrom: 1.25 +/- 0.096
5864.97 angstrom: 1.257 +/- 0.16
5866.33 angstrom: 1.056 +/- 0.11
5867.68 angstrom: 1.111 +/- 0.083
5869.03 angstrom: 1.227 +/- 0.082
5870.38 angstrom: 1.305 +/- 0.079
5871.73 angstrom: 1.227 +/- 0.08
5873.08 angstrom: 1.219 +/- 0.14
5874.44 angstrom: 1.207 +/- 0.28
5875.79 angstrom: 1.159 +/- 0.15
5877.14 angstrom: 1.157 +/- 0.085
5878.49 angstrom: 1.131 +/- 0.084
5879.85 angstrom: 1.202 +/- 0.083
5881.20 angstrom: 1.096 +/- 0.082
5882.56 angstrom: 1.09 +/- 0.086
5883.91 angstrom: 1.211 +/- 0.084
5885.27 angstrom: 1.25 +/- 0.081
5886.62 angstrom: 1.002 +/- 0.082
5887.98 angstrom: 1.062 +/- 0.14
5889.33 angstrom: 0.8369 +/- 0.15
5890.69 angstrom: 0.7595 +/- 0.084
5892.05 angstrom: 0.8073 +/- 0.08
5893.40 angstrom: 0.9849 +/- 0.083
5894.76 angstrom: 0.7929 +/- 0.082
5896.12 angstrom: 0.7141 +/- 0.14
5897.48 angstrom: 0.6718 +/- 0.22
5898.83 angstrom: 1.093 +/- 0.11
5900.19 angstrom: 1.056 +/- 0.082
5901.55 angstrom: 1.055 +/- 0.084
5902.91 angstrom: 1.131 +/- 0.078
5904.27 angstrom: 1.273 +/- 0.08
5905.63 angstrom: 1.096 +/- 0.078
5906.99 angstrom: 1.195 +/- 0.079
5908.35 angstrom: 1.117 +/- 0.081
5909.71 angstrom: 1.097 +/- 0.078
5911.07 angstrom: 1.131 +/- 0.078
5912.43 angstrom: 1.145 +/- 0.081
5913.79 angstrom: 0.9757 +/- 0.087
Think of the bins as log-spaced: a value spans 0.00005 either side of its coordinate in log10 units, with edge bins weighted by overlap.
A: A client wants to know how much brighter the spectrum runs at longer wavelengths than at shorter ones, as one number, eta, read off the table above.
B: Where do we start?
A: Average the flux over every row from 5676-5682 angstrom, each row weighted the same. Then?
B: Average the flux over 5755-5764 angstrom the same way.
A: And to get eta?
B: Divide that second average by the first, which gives 1.04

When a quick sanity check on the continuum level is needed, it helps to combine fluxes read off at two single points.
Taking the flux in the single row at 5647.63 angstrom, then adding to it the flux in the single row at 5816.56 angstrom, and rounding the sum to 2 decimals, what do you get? 2.52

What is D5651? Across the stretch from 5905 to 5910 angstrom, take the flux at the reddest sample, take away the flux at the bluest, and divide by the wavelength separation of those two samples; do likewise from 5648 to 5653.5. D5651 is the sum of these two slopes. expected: 0.04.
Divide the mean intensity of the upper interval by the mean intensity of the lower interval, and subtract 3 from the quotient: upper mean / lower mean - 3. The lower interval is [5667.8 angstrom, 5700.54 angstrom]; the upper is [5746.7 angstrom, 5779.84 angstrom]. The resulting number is -1.96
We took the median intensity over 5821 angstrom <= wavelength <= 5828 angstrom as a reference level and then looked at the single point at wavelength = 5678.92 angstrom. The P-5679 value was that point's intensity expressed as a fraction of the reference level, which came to 0.942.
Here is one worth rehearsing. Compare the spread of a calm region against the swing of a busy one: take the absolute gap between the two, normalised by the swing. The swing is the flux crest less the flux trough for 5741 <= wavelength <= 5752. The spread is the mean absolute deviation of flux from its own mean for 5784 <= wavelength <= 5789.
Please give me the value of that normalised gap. 0.710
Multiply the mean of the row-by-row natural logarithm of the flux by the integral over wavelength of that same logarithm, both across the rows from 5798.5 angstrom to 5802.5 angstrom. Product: 0.106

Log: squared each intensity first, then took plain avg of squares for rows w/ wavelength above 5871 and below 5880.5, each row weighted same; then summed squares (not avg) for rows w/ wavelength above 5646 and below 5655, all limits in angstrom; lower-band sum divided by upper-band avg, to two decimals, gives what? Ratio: 7.26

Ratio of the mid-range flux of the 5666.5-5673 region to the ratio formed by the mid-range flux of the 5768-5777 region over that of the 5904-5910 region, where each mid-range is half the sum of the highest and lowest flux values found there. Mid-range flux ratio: 1.08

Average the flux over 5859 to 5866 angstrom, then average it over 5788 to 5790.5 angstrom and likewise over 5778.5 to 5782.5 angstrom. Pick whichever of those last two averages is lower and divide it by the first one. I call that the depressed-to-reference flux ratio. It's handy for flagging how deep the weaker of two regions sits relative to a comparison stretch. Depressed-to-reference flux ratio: 0.94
